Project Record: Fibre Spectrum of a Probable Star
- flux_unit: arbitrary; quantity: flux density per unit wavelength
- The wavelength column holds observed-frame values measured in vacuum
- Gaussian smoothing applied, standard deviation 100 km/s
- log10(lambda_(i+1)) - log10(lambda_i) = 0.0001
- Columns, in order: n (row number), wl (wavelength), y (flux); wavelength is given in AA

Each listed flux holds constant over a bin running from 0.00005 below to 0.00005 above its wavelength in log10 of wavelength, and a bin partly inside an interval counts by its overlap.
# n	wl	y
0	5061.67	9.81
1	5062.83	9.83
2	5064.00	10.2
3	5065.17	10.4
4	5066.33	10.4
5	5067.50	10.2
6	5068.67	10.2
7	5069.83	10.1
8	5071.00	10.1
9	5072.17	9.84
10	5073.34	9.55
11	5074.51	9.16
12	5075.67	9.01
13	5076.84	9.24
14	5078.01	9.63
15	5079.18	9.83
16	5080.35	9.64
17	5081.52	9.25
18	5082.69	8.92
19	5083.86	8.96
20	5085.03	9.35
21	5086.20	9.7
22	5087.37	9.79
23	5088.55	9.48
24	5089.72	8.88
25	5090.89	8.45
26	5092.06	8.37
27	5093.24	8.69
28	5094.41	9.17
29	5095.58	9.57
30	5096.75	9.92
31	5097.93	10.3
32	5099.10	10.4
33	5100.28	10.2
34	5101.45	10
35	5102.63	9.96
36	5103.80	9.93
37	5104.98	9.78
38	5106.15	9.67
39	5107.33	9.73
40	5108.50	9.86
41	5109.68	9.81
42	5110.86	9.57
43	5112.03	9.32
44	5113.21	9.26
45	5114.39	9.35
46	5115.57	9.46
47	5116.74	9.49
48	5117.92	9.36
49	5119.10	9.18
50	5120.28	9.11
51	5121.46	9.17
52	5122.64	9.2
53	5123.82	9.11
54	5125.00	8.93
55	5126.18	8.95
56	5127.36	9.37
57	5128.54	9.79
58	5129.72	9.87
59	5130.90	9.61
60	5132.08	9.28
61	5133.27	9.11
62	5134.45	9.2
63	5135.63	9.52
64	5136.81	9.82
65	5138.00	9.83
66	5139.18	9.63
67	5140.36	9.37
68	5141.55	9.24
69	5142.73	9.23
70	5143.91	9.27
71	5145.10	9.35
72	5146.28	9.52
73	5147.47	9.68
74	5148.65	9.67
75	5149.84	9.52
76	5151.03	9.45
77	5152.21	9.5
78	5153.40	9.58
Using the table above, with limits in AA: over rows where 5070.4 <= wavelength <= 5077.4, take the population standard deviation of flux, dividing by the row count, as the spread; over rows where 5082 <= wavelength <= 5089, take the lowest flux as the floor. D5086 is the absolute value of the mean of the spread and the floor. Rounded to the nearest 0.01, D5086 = 4.65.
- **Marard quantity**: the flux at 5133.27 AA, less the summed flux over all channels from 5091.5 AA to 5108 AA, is -127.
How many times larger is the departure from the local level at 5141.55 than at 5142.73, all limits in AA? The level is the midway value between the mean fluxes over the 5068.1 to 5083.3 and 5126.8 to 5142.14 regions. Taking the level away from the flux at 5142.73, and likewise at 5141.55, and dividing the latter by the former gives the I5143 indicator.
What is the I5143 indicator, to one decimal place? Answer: 1.0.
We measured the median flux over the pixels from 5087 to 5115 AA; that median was 9.7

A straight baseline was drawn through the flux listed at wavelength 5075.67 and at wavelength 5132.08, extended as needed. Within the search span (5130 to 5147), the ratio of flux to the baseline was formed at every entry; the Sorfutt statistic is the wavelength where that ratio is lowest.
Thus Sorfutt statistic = 5133.27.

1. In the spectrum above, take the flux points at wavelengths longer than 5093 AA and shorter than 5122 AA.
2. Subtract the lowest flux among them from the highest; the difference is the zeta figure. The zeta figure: 1.7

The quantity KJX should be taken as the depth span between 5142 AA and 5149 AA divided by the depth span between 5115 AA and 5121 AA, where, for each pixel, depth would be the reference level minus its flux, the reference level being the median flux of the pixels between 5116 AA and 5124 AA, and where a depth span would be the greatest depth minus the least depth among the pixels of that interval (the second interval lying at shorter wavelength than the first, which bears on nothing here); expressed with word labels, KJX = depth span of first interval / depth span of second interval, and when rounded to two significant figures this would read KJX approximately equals 1.2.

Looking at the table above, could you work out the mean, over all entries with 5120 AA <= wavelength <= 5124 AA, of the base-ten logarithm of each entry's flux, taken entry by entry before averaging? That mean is 0.96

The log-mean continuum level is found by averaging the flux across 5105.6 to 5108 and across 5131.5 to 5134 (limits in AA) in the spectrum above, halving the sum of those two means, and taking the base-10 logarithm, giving 0.975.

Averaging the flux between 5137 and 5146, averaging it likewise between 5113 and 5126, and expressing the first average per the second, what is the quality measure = 1.02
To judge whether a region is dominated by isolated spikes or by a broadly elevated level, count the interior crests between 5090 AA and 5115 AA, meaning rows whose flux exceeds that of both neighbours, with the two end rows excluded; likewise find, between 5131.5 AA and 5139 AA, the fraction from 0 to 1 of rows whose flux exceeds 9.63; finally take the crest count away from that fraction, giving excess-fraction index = -1.7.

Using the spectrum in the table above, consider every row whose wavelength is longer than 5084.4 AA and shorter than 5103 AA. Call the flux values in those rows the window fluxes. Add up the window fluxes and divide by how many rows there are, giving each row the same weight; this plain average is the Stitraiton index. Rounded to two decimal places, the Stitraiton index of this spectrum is 9.51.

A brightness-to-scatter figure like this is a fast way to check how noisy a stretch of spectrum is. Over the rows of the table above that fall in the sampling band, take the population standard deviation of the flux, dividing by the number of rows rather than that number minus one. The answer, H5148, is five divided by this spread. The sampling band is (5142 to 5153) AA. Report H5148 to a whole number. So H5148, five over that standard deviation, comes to 33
